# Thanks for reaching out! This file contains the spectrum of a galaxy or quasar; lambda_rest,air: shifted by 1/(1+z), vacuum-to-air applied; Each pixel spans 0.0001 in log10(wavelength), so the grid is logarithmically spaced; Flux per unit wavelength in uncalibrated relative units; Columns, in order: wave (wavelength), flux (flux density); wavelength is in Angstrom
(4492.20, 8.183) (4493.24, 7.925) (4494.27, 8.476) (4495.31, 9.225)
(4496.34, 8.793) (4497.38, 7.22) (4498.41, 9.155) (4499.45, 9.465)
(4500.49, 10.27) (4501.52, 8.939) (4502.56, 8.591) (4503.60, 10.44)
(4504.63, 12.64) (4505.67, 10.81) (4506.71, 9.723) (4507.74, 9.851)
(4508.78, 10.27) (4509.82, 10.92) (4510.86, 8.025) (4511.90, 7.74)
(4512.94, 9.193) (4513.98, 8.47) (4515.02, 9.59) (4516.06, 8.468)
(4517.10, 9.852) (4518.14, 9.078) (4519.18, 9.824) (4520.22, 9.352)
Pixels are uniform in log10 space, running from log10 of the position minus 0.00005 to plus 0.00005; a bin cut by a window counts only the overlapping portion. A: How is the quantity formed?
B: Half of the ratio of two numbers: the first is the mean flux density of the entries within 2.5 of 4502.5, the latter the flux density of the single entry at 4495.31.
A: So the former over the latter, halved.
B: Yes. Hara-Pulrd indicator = 0.55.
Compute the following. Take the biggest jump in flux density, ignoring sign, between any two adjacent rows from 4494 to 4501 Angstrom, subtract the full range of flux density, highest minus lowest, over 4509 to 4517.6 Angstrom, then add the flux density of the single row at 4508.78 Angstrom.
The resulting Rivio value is 9.0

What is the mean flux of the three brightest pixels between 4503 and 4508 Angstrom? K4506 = 11.3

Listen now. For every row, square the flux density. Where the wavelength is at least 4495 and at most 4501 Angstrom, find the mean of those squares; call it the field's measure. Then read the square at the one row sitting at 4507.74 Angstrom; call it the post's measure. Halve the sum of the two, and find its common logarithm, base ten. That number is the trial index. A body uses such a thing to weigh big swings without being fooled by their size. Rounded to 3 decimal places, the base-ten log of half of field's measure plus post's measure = 1.952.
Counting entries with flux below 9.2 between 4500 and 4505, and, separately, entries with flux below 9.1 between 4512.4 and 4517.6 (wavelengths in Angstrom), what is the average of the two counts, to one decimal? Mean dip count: 2.0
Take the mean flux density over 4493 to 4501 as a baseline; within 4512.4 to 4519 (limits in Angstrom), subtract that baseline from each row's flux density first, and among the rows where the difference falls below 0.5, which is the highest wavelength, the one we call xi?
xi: 4518.14 Angstrom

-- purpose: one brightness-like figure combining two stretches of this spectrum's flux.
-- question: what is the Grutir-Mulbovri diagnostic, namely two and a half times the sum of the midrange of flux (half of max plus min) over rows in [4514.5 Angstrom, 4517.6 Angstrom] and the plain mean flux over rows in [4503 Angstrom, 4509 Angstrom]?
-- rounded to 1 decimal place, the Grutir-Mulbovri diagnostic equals 49.5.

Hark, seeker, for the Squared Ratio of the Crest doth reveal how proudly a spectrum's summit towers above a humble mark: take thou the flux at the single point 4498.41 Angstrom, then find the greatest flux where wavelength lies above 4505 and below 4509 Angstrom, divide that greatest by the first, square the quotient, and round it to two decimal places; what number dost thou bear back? 1.39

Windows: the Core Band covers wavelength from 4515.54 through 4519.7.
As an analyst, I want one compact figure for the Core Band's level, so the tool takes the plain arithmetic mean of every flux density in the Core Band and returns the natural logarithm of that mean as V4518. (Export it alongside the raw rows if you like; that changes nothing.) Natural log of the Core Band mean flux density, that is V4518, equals 2.23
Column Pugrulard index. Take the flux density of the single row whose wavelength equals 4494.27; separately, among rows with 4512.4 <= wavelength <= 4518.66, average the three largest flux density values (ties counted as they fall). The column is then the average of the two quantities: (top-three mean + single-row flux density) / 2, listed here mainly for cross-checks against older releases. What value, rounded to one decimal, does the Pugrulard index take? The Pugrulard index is 9.0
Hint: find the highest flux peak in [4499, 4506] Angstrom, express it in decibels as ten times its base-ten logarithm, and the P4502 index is 11.02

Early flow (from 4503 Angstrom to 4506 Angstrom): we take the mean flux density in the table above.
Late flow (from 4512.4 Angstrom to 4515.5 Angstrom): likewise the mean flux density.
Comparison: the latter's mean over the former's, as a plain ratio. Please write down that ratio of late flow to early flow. 0.80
